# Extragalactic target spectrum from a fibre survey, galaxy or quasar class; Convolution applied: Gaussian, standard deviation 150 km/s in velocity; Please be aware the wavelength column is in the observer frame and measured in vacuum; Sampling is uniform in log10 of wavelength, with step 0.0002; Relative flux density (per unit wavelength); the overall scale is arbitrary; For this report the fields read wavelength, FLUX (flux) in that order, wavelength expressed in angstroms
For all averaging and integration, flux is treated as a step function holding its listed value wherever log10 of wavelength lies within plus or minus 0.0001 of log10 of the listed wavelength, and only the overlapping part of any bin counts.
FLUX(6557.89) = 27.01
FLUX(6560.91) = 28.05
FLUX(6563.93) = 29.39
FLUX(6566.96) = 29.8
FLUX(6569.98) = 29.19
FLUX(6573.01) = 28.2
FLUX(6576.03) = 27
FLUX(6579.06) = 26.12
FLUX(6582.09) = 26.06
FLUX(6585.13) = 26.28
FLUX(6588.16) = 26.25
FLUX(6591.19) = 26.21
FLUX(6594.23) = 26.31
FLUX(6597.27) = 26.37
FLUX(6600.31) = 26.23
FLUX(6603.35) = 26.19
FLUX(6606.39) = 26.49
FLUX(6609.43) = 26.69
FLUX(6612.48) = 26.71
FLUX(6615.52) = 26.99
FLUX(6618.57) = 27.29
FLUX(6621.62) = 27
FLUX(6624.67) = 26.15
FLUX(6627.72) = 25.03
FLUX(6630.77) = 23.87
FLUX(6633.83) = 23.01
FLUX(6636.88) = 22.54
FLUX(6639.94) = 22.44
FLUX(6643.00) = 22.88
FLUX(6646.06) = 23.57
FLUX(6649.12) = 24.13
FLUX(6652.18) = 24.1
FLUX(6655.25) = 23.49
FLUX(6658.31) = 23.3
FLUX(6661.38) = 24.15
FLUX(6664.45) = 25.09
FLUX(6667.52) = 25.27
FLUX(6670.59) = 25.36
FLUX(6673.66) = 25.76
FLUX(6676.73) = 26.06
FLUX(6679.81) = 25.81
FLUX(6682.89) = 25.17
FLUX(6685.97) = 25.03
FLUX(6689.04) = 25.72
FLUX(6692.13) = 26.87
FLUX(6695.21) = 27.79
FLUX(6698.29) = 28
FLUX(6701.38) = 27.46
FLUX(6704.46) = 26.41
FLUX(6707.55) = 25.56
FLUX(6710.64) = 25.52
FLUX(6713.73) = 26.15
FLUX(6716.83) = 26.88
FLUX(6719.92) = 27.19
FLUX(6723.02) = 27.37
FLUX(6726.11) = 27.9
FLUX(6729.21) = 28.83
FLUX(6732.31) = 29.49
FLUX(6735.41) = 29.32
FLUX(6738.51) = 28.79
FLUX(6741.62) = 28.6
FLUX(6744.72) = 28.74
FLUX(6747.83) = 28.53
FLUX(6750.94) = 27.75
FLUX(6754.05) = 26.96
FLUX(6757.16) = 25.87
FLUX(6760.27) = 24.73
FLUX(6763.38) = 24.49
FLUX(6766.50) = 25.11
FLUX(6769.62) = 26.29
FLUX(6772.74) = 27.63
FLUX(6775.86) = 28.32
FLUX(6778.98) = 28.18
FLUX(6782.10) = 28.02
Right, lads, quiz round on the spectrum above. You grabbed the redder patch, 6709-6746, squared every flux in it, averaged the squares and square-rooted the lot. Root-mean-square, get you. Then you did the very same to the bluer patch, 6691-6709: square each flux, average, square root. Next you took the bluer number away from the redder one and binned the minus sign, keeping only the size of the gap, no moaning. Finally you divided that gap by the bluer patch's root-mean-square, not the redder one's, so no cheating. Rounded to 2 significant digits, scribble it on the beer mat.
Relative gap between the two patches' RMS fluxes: 0.033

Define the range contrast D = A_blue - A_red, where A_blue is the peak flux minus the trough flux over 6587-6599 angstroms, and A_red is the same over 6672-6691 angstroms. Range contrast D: -0.9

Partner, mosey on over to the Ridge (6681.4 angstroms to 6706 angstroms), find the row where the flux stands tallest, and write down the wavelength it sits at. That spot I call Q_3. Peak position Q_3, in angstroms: 6698.29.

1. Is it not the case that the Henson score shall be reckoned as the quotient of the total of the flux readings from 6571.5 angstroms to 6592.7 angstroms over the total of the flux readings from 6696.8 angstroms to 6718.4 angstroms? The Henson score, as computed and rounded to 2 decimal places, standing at 1.00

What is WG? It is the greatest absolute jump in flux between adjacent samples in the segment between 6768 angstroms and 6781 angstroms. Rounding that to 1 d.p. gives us 1.3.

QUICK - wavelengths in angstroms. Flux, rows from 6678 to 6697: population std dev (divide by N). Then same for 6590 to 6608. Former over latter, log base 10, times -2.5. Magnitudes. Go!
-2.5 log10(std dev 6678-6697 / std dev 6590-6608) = -2.4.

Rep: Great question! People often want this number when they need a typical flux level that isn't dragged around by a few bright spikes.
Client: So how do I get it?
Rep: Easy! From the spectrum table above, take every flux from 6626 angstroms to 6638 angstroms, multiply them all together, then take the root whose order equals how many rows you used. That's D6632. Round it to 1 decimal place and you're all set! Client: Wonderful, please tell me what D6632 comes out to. 23.6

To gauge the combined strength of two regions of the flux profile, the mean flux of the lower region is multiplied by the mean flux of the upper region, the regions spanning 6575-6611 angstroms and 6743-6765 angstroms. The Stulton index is 704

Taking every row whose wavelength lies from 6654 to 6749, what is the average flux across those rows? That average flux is 26.6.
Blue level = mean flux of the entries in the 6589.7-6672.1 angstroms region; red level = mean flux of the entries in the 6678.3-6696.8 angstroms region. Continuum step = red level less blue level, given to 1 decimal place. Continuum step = 1.0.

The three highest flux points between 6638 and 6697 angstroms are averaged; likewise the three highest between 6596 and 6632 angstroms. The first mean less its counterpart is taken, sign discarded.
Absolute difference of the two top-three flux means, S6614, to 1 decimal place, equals 0.2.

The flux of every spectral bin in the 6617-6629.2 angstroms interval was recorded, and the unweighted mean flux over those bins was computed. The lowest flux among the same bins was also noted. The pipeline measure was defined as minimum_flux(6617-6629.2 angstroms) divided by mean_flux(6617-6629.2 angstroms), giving 0.949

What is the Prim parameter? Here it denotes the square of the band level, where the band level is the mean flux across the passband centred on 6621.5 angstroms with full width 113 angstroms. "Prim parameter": 656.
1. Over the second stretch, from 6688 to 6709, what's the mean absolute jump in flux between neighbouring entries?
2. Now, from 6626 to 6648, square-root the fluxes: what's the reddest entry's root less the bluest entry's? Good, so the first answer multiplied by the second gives -0.12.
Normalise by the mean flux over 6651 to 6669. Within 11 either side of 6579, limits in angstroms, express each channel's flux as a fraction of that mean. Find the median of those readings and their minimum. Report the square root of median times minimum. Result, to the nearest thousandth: 1.080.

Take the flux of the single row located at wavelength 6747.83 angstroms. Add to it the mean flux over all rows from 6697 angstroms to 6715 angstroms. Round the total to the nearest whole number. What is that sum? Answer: 55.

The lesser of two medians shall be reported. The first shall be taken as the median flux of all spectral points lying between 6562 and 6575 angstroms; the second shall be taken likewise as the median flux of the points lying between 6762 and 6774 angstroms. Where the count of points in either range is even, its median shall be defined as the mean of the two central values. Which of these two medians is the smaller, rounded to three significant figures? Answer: 25.7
